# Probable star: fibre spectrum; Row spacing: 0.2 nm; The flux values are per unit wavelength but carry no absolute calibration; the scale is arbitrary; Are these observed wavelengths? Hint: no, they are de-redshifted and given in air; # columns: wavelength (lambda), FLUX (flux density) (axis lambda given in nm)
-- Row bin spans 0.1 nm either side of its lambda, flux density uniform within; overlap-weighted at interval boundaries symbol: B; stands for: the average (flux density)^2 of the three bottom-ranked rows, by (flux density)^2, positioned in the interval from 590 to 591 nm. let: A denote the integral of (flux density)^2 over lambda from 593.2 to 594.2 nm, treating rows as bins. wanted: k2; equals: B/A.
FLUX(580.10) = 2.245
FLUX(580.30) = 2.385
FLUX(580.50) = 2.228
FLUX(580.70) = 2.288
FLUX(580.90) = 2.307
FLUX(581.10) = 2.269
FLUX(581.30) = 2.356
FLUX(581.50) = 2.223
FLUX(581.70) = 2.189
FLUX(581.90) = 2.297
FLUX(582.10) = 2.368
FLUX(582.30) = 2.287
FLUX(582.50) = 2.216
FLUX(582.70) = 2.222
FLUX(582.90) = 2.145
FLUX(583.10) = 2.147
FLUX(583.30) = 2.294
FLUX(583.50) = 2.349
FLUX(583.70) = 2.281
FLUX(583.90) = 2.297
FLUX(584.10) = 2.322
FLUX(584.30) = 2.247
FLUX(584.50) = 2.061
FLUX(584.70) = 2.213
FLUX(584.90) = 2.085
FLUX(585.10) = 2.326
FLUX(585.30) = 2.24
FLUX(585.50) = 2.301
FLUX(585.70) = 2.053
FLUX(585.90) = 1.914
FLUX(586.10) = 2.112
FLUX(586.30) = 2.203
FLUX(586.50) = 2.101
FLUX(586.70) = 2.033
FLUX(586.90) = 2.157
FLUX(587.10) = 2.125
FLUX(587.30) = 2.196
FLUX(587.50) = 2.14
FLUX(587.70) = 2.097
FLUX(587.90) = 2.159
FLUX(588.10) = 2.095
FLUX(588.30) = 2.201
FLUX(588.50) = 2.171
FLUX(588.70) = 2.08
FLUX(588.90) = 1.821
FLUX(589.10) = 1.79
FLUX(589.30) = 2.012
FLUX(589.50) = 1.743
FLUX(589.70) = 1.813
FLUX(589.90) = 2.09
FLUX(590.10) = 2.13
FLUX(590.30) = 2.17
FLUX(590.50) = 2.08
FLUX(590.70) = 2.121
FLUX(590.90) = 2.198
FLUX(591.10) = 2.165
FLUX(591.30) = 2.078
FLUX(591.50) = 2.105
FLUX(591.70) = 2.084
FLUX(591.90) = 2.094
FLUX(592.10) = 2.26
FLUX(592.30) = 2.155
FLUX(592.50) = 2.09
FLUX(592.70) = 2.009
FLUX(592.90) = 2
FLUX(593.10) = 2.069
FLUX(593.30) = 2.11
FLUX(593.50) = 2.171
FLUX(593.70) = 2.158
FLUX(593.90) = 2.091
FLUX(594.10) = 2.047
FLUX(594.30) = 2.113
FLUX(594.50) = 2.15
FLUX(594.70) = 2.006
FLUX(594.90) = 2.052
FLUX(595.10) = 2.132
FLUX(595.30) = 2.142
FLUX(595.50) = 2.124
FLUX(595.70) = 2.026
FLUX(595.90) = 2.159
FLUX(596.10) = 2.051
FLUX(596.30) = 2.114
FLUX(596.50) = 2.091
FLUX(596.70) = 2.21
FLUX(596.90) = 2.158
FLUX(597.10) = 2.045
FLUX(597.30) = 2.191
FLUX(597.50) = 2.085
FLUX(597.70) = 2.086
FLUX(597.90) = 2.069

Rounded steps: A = 4.5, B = 4.45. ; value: 0.99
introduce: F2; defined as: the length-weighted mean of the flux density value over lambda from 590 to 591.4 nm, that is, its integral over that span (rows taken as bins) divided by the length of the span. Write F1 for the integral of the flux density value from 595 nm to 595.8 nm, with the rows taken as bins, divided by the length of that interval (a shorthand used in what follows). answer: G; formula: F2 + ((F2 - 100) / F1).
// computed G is -44.3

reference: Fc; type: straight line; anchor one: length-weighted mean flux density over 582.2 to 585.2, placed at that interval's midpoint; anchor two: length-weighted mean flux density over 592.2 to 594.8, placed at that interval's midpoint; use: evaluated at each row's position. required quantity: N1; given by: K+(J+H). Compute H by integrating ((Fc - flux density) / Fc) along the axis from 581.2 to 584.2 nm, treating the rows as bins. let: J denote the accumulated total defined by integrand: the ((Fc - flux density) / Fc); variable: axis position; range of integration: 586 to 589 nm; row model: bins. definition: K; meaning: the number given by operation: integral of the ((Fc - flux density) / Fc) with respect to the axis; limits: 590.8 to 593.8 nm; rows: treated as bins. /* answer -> 0.051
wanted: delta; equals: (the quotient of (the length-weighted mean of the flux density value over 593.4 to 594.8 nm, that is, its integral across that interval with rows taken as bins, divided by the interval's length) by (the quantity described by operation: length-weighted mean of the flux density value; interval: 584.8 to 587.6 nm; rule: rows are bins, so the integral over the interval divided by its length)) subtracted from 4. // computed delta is 3.02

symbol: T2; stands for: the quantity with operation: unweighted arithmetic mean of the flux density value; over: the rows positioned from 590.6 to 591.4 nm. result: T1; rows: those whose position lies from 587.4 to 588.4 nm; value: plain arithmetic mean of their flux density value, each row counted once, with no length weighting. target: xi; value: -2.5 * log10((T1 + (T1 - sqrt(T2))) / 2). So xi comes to -0.371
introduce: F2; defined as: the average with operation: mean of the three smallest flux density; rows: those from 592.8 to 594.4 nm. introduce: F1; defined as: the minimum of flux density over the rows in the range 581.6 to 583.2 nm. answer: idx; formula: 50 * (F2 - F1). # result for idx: -5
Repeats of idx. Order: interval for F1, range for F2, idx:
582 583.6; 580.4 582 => 3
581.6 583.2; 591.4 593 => -6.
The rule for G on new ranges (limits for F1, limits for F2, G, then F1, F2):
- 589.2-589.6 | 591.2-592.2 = -50.0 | 1.88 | 2.12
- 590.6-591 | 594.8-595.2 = -43.2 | 2.16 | 2.09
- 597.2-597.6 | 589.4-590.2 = -43.9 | 2.14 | 1.94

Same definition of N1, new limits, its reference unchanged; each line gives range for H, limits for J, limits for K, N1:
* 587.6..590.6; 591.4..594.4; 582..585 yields 0.166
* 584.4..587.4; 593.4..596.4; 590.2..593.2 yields 0.040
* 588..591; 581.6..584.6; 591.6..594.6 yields 0.134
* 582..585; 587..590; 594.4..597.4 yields 0.097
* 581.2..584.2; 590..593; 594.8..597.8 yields -0.112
